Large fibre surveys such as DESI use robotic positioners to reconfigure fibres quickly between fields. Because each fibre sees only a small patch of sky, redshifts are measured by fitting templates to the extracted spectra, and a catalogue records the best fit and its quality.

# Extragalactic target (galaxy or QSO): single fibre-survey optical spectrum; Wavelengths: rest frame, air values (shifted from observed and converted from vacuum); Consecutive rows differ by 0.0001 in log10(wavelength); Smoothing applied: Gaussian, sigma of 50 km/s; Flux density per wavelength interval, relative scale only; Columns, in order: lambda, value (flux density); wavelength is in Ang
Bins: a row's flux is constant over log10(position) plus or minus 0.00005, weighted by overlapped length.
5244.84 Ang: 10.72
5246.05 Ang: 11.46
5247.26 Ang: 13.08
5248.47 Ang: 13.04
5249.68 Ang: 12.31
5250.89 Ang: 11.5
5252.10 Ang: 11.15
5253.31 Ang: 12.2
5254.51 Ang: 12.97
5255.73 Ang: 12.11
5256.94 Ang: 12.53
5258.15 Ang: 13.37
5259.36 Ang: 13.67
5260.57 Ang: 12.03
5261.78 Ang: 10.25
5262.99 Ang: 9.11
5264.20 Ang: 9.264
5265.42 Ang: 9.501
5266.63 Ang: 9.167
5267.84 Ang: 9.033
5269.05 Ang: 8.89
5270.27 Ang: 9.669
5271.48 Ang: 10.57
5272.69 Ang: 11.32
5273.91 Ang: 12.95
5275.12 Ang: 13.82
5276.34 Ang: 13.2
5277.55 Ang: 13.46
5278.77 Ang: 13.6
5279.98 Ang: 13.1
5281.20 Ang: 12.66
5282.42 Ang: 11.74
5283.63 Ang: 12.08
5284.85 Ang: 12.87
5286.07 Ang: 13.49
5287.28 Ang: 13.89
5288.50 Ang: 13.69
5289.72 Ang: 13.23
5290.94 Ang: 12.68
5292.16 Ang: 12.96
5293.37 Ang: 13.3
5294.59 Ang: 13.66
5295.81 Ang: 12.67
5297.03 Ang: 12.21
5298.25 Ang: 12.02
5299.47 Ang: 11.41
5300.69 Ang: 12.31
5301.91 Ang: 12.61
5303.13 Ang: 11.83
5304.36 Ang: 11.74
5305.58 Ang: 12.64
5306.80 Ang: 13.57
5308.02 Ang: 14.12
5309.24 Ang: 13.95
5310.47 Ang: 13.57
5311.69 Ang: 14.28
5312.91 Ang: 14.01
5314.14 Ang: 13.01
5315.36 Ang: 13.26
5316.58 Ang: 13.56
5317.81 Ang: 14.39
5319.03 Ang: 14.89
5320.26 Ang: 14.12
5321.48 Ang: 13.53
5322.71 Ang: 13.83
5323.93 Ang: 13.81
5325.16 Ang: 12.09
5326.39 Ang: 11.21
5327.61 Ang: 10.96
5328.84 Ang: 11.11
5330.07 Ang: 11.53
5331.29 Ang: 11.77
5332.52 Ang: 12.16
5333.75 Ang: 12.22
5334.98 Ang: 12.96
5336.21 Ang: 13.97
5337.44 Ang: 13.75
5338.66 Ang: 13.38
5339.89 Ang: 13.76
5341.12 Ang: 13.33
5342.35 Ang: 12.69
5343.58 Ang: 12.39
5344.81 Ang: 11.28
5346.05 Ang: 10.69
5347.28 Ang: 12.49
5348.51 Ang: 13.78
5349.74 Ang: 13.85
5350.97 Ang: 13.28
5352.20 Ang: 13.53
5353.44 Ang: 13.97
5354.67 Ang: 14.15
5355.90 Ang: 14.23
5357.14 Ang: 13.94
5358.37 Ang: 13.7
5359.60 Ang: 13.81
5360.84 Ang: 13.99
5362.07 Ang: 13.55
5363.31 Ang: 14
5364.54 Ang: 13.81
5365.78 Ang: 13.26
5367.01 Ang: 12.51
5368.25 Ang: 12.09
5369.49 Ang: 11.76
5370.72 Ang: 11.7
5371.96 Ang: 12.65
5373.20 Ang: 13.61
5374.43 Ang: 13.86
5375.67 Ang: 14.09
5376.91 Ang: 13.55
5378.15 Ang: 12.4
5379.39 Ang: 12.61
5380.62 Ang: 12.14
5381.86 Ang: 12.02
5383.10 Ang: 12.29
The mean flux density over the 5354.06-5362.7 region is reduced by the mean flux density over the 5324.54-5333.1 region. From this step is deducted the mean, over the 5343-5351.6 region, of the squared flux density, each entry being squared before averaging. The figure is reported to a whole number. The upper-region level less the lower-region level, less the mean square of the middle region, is -156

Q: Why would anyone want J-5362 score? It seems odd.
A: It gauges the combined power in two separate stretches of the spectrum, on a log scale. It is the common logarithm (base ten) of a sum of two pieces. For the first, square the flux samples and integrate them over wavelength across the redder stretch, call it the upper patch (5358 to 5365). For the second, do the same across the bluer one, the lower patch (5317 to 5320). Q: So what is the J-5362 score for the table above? 3.29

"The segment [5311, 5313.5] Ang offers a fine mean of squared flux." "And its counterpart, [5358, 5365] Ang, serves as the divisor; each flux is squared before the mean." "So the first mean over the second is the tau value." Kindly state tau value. 1.0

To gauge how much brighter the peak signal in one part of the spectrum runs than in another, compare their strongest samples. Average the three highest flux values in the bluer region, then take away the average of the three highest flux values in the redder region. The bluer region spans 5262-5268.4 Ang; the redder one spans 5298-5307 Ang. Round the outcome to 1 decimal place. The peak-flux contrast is -3.6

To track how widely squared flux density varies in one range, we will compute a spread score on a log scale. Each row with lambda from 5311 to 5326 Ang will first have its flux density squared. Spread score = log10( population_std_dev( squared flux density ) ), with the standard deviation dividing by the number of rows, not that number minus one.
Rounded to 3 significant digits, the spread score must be 1.27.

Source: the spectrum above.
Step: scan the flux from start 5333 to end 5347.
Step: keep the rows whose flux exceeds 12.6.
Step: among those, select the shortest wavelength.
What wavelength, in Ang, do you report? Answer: 5334.98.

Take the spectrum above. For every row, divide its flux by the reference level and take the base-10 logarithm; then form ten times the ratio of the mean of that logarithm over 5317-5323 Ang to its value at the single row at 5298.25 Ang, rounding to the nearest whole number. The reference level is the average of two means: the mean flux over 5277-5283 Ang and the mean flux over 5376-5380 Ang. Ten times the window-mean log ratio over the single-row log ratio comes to -13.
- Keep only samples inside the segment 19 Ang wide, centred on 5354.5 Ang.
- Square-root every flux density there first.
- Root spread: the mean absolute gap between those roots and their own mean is 0.08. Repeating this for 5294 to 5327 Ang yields 0.12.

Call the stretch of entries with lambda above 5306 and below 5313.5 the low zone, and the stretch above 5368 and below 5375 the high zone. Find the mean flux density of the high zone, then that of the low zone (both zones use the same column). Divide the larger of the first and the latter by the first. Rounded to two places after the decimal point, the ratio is 1.10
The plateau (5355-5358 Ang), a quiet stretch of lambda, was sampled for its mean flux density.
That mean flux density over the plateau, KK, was 14.1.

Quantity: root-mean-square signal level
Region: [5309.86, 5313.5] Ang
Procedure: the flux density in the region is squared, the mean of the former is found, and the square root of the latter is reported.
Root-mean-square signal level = 14.0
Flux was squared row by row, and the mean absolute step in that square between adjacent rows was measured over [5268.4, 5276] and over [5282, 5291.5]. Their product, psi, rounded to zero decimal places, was 279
